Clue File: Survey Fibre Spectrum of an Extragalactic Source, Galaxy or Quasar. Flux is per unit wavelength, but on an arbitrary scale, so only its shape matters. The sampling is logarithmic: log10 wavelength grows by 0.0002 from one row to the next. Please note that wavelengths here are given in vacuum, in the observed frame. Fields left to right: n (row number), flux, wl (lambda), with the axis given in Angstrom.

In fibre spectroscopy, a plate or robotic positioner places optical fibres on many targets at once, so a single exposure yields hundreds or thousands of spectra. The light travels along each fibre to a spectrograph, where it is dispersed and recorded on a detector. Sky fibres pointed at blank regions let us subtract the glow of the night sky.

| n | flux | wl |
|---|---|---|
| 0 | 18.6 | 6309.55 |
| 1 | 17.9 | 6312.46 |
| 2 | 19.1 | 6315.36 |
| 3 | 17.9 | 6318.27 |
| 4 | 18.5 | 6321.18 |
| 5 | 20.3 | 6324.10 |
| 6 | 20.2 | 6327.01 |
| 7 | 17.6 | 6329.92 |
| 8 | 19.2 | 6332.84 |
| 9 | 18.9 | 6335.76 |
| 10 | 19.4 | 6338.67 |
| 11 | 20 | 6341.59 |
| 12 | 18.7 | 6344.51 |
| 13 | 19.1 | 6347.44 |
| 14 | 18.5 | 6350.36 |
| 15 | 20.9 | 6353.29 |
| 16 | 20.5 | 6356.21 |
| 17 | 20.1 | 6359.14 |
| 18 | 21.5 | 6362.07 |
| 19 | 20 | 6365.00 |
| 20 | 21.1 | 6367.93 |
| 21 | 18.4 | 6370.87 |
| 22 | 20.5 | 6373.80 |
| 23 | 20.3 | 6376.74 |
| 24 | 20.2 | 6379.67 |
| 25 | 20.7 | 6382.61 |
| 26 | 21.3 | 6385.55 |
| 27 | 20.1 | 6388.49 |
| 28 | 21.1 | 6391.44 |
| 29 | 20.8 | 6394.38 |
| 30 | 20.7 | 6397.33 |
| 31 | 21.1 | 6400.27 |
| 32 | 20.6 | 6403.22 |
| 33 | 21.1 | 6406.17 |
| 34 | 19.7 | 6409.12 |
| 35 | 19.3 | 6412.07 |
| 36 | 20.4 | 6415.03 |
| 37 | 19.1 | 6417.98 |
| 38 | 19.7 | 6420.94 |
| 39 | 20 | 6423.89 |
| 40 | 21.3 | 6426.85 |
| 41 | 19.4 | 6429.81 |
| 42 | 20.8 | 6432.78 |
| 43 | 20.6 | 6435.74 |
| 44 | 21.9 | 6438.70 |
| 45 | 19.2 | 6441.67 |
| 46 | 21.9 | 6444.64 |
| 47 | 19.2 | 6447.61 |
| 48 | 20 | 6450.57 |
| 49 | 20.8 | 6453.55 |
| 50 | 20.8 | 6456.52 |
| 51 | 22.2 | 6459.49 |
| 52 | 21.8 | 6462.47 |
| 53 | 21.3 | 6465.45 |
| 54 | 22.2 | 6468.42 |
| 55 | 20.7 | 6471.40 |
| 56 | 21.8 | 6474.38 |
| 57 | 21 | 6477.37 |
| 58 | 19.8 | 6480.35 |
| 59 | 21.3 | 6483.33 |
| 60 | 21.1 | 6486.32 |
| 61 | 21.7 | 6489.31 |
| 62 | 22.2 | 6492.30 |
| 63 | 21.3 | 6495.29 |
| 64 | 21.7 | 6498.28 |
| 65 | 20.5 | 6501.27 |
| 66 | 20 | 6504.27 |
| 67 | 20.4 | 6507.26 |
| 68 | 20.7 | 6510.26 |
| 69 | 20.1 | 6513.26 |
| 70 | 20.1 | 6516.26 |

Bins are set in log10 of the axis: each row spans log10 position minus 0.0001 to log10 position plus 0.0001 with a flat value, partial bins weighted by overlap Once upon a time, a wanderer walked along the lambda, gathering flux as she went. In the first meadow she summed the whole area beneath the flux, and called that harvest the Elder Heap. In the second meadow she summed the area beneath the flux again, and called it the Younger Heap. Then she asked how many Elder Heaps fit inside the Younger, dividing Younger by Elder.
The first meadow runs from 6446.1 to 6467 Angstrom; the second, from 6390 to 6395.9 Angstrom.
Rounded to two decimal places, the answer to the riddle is 0.28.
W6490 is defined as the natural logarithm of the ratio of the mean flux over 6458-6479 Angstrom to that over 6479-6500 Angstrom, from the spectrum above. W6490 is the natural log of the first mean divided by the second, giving 0.01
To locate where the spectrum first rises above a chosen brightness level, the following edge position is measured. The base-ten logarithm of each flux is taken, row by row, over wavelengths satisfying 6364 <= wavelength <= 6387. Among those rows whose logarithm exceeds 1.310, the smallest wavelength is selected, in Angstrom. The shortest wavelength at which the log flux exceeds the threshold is 6367.93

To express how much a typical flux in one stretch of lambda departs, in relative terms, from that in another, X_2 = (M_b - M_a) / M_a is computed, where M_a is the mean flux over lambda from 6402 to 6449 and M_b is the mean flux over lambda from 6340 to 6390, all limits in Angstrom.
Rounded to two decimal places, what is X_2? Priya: -0.01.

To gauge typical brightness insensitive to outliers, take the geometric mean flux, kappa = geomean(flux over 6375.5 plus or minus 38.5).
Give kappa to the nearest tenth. 20.2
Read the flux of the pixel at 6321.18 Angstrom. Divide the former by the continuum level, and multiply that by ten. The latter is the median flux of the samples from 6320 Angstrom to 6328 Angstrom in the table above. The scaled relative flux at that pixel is 9.2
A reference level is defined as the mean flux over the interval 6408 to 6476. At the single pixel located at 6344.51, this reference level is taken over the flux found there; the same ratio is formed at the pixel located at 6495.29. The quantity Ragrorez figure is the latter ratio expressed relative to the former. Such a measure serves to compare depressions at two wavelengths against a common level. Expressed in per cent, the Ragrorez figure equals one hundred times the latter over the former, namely 88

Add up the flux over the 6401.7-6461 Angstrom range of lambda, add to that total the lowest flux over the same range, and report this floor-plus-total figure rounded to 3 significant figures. 427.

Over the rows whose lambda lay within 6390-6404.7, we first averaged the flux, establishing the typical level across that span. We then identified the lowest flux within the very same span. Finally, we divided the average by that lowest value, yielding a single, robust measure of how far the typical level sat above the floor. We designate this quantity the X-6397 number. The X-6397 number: 1.01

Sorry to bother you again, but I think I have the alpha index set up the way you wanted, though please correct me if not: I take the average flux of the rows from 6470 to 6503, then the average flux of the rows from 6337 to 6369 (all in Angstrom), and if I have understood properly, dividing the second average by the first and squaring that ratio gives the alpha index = 0.89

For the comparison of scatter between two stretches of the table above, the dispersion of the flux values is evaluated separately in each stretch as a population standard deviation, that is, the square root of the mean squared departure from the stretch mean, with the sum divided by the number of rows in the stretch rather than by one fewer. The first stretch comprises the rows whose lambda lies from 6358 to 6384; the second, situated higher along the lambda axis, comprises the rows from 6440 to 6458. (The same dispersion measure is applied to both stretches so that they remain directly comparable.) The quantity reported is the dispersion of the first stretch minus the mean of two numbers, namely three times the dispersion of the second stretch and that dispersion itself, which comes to -1.11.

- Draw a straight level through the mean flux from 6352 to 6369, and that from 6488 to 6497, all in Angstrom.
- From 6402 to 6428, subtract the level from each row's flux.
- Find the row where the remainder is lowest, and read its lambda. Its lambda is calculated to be 6417.98 Angstrom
